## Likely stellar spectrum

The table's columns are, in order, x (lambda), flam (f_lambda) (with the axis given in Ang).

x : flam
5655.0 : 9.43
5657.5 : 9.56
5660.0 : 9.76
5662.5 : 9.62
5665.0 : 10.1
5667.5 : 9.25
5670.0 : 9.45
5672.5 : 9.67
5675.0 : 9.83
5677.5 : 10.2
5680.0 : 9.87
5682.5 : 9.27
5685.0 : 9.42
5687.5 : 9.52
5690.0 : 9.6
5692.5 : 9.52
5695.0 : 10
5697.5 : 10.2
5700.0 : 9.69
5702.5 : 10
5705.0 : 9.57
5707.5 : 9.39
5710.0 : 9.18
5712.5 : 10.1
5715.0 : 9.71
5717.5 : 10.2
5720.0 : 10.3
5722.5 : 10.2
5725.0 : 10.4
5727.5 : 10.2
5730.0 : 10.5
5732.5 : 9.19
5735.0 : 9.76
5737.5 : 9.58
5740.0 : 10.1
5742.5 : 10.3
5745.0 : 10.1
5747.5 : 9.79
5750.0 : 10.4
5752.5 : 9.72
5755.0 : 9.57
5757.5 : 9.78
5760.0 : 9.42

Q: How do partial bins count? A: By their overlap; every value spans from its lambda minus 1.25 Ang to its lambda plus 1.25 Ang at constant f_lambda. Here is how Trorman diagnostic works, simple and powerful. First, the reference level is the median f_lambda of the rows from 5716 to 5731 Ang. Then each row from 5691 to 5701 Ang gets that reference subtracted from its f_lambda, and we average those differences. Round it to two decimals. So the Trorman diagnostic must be -0.40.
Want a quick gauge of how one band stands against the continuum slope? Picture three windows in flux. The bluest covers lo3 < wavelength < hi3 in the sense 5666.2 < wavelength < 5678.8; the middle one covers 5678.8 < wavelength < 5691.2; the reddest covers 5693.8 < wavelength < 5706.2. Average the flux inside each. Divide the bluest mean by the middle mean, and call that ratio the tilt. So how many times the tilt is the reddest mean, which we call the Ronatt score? 9.7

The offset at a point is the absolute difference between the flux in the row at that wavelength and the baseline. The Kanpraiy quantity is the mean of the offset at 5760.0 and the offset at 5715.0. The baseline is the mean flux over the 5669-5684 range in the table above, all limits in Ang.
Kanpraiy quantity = 0.15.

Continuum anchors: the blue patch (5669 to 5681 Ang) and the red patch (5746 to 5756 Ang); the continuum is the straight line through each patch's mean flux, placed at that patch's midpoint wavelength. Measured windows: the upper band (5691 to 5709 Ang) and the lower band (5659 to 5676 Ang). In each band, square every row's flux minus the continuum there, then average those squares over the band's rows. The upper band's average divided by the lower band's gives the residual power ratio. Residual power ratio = 1.0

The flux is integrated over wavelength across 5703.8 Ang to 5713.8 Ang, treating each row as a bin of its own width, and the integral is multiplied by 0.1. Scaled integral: 9.6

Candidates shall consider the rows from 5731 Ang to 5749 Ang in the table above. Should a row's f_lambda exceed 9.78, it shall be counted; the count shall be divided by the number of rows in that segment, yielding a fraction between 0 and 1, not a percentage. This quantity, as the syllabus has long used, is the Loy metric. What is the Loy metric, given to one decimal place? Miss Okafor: 0.6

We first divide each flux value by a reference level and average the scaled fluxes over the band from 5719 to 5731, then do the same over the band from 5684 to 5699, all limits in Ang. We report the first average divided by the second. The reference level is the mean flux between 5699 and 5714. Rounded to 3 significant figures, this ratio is 1.06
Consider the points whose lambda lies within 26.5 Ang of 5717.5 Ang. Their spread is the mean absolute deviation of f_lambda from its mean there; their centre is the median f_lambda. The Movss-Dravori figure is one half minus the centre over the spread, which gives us -28.7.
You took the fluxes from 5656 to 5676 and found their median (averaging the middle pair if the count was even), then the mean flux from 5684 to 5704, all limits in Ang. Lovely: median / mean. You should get 0.990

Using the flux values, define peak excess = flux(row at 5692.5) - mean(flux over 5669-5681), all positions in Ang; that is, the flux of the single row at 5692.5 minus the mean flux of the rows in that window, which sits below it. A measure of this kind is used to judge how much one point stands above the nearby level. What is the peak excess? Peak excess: -0.3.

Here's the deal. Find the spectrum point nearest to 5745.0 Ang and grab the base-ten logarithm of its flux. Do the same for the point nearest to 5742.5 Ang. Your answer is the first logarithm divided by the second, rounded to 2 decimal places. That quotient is 0.99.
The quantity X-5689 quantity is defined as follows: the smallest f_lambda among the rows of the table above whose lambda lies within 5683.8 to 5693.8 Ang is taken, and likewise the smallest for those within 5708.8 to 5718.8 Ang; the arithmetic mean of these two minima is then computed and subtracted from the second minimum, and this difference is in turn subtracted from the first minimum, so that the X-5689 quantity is 9.54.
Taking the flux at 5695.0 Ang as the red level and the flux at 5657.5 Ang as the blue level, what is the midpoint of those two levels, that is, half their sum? 9.8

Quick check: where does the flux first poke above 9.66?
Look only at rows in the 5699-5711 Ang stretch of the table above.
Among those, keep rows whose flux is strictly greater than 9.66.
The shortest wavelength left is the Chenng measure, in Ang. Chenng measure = 5700.0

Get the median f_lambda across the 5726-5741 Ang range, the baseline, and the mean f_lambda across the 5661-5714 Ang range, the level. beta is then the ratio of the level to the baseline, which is 0.976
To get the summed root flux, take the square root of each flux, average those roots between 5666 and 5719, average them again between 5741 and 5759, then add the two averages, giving 6.268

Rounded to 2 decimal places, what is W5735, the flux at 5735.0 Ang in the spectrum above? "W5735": 9.76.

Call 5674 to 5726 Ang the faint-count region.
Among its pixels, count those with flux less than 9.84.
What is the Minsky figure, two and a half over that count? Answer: 0.23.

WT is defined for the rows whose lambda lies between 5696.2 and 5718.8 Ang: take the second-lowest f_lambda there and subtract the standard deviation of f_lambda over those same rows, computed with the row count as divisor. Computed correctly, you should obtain 9.0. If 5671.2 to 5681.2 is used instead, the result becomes 9.6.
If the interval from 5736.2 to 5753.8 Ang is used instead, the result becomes 9.4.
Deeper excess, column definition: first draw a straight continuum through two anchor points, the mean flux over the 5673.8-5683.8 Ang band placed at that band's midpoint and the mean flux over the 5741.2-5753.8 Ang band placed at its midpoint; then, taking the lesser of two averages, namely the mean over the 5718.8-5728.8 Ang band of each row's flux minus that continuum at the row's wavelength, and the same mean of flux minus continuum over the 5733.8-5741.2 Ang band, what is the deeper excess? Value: -0.21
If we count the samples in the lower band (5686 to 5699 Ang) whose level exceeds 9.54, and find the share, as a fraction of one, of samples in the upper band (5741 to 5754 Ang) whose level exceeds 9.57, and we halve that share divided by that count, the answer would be 0.167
